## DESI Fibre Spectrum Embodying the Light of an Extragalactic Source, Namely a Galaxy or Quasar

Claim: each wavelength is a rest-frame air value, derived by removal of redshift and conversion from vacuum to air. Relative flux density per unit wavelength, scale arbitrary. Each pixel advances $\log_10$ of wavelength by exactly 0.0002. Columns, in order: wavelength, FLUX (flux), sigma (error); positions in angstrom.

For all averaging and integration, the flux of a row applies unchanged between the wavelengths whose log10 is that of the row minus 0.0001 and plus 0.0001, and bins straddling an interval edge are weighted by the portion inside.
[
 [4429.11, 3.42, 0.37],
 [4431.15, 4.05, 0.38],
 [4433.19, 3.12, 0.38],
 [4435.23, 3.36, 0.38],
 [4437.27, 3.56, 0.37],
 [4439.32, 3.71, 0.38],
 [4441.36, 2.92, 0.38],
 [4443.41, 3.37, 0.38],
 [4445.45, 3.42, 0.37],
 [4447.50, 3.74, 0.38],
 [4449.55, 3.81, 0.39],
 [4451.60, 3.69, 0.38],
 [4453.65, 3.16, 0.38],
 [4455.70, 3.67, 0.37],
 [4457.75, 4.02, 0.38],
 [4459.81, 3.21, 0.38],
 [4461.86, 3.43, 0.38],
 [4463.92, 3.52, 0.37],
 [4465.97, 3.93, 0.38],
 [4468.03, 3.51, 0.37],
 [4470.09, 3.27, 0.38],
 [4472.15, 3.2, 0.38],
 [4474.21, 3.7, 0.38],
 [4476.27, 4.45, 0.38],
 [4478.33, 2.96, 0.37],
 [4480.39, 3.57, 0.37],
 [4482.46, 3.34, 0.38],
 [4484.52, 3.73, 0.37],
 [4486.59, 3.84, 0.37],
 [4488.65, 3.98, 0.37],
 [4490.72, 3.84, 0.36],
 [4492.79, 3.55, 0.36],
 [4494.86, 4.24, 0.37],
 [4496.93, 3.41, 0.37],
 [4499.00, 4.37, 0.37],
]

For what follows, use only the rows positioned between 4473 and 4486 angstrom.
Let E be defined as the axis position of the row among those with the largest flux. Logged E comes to 4476.27 angstrom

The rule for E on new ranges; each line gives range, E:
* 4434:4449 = 4447.50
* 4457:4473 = 4457.75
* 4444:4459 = 4457.75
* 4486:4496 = 4494.86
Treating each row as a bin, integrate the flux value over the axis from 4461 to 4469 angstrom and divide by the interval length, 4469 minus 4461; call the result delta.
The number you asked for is 3.60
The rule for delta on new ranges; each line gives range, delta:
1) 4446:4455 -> 3.59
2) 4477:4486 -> 3.46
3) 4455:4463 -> 3.58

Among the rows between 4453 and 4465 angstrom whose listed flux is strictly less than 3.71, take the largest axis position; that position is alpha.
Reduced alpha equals 4463.92 angstrom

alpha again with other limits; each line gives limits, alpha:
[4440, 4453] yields 4451.60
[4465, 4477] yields 4474.21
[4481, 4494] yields 4492.79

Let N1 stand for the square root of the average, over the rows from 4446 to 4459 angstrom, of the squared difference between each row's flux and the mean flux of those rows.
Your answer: 0.260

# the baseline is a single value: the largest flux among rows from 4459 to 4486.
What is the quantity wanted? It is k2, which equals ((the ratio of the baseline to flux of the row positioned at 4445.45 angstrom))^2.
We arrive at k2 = 1.69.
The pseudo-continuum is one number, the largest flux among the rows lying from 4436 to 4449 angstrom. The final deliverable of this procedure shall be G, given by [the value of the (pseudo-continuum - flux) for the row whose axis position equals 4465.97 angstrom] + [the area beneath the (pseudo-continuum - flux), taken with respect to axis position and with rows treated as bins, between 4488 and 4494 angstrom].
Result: -0.5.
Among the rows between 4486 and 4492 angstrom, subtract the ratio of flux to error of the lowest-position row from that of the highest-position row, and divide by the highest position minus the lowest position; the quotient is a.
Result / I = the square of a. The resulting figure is 0.005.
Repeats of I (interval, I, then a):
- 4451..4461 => 0.024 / -0.15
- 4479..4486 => 0.011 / 0.10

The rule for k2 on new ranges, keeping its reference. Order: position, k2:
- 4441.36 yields 2.32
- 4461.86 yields 1.68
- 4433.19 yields 2.03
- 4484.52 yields 1.42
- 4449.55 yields 1.36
